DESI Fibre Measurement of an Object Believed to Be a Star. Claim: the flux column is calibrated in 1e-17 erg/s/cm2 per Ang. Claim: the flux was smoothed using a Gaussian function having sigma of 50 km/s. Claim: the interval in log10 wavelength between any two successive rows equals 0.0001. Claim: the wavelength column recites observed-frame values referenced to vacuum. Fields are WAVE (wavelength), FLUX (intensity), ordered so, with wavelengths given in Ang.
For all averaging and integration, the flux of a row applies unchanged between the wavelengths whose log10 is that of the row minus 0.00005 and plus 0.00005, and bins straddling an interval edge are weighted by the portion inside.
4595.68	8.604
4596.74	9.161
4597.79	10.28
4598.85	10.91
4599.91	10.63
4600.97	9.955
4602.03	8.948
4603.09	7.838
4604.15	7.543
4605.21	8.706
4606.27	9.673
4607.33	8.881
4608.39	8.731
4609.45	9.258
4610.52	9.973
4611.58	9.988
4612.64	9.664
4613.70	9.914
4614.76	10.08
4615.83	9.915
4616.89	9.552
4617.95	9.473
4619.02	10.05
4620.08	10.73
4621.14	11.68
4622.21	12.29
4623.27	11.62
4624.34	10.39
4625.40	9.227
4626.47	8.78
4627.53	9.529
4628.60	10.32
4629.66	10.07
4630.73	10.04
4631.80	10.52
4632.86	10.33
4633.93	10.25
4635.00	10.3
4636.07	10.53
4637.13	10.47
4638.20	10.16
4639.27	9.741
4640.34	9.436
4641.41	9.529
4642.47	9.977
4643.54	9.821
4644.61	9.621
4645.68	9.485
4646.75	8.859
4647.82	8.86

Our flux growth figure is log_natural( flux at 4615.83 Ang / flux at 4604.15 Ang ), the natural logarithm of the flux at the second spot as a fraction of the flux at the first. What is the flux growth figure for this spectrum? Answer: 0.27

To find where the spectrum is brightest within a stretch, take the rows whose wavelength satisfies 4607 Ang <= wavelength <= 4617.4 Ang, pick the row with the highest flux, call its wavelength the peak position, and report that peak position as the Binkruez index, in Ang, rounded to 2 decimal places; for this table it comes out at 4614.76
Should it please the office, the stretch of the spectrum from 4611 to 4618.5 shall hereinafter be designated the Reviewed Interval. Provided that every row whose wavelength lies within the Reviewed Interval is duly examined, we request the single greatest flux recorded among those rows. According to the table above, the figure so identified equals 10.08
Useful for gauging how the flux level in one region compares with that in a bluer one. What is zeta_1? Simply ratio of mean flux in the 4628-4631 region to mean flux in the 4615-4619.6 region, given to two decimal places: 1.04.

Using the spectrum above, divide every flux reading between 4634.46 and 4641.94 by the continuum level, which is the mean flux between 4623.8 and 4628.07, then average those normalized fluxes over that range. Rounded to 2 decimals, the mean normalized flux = 1.06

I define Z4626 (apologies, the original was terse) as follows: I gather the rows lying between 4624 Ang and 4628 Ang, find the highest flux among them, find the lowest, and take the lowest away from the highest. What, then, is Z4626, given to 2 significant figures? 1.6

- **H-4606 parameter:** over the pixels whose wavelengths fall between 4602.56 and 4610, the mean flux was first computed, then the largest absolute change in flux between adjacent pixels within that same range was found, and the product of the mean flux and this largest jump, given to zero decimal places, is 10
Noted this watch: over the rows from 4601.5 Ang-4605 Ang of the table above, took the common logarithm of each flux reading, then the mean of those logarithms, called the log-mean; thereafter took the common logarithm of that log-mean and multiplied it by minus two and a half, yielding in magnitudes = 0.10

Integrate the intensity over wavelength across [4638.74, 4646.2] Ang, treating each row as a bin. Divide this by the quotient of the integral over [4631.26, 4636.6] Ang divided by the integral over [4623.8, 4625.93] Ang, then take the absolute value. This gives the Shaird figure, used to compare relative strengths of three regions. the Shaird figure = 27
